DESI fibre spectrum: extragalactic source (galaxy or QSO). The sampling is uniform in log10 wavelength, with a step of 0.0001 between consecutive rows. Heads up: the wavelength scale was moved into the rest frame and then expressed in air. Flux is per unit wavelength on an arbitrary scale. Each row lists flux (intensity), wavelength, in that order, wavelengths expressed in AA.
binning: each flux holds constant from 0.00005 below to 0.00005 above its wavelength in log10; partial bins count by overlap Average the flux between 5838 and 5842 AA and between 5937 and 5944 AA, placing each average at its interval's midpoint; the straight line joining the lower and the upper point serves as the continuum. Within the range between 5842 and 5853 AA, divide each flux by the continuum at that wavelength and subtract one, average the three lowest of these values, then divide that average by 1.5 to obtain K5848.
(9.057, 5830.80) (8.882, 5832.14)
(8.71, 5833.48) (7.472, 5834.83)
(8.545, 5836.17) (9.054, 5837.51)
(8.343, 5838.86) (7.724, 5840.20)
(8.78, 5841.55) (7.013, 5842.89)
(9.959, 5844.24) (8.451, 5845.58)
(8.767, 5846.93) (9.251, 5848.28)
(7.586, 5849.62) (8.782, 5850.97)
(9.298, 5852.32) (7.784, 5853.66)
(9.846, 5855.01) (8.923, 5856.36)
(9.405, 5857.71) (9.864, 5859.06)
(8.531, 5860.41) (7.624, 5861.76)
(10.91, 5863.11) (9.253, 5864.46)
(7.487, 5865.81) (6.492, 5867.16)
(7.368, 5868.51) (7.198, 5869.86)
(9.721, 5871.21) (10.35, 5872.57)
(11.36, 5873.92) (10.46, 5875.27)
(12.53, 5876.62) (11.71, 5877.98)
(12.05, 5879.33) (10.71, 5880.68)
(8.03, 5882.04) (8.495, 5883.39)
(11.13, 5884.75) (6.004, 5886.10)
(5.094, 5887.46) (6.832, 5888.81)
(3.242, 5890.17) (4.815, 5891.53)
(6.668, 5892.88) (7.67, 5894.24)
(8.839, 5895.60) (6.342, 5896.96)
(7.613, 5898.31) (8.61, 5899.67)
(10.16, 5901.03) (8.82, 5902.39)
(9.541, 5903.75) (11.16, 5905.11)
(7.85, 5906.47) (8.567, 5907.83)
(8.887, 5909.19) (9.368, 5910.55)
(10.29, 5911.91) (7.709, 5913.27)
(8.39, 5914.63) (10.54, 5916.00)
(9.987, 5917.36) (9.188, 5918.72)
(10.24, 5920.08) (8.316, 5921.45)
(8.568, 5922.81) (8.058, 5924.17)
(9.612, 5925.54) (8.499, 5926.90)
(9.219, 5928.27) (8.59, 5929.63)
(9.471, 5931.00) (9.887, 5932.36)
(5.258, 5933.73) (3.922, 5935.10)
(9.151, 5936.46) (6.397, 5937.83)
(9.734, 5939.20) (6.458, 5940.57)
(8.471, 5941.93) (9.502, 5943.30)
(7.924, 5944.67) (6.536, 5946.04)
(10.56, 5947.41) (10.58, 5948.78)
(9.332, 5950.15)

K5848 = -0.047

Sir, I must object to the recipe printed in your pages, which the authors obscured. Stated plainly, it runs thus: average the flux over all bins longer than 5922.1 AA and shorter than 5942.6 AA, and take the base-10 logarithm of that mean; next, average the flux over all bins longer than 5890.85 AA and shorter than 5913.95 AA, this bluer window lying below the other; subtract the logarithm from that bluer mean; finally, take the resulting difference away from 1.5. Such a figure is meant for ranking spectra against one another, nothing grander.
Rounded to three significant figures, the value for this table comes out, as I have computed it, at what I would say -6.00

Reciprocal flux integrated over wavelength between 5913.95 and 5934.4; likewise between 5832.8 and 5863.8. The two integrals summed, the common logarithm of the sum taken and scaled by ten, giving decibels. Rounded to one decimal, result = 7.7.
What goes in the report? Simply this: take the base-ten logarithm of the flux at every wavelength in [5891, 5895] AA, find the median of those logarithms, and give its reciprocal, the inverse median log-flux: 1.21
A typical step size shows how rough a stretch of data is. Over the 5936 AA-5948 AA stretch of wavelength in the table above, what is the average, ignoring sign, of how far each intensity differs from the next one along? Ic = 2.4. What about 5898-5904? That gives 1.2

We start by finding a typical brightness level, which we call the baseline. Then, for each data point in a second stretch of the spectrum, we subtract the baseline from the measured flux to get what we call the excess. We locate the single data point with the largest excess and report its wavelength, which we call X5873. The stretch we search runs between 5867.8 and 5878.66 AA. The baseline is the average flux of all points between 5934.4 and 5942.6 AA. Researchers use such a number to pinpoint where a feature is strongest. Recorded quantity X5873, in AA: 5876.62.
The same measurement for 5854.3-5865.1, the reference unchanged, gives 5863.11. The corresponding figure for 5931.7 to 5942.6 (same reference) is 5932.36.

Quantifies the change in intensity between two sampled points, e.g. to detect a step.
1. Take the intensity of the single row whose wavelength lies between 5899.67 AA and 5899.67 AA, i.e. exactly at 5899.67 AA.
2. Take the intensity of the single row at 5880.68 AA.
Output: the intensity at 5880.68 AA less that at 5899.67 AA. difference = 2.1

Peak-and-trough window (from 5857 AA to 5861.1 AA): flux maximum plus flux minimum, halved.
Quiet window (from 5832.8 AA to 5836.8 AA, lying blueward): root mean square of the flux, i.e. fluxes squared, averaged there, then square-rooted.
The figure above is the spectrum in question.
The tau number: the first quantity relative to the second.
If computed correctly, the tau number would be 1.11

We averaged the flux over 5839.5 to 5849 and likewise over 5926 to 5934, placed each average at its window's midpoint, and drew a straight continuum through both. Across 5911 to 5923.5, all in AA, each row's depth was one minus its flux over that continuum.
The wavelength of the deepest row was 5913.27 AA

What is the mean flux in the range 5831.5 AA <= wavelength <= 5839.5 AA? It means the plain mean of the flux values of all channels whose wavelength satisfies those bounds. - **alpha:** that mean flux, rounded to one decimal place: 8.5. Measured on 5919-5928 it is 8.9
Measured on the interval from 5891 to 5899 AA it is 7.0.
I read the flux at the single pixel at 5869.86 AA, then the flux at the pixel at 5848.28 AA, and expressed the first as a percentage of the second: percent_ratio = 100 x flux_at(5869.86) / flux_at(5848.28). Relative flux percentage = 78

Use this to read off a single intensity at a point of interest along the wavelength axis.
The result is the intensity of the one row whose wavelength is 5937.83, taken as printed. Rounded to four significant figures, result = 6.397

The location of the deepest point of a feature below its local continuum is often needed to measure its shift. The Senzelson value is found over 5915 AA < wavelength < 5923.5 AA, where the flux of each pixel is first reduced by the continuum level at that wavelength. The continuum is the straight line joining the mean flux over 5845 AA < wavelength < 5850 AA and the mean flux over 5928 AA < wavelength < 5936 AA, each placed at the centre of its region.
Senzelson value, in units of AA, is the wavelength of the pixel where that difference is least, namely 5921.45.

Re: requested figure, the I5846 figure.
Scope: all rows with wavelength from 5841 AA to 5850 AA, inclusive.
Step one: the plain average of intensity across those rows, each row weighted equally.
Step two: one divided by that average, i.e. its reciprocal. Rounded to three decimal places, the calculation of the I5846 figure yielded 0.117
